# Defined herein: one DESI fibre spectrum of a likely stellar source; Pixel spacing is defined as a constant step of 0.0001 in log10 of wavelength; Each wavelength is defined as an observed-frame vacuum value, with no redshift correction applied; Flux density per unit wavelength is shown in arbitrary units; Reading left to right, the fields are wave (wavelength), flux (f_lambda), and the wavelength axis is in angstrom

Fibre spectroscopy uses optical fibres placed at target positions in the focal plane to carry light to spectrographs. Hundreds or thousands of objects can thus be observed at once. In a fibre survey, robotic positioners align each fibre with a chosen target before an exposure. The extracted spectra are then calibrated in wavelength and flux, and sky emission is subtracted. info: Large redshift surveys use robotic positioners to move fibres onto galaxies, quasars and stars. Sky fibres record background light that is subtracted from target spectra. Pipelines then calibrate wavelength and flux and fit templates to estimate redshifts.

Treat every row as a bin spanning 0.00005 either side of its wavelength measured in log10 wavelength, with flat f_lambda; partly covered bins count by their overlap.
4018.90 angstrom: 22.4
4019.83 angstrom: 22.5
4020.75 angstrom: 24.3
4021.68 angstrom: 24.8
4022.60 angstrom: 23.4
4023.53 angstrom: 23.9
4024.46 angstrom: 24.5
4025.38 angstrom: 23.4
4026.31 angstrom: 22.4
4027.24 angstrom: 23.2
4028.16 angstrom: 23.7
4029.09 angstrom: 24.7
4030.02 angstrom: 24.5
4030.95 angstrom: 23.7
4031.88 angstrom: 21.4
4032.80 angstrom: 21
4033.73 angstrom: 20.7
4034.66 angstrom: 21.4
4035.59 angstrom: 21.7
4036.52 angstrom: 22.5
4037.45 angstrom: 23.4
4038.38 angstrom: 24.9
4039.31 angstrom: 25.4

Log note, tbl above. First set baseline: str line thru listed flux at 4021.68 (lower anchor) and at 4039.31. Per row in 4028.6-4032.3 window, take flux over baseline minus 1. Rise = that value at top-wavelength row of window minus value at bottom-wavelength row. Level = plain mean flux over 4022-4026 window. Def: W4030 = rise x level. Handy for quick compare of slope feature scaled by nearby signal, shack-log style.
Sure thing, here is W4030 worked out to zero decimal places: -3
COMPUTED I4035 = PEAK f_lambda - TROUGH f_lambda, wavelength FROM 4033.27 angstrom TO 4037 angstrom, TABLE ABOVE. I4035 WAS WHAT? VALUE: 1.8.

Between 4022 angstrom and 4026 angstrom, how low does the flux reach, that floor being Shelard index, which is 23.4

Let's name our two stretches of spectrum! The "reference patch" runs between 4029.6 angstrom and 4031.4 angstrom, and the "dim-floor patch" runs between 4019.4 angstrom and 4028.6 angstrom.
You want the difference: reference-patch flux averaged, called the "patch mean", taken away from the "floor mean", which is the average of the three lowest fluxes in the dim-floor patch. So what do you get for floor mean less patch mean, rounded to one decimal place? -1.4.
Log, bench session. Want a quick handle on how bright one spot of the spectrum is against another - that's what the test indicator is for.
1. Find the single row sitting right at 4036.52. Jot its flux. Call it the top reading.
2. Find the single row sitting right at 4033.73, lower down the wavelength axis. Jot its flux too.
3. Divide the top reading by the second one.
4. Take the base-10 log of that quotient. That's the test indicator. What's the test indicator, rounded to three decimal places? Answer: 0.036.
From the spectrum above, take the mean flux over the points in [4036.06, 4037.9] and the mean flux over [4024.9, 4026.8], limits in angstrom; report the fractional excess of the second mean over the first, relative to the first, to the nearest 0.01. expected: 0.00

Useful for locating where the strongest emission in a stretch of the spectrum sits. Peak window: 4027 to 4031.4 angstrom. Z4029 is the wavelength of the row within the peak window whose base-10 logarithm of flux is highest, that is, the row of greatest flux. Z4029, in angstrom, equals 4029.09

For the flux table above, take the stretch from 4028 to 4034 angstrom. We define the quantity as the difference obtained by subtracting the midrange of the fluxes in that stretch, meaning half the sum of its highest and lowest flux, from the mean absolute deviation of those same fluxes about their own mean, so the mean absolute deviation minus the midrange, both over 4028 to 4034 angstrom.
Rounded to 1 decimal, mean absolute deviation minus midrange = -21.2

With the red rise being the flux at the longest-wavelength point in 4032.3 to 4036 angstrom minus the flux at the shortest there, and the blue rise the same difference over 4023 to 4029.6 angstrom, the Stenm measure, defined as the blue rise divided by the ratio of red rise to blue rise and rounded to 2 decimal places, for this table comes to 0.91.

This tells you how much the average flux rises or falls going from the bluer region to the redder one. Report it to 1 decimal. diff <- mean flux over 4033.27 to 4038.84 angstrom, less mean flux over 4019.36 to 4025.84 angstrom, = -1.4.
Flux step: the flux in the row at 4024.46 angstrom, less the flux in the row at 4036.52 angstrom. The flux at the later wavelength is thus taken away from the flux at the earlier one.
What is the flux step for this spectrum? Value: 2.0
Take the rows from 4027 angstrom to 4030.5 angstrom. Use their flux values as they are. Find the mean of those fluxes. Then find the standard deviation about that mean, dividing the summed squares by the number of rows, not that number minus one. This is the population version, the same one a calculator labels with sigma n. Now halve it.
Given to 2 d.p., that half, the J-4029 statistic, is 0.30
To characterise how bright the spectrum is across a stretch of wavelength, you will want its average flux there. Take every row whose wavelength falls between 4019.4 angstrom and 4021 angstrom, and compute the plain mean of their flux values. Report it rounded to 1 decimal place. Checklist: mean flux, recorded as 23.4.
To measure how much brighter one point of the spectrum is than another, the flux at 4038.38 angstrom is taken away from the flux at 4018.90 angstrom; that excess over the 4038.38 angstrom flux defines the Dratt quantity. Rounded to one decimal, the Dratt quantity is -2.5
